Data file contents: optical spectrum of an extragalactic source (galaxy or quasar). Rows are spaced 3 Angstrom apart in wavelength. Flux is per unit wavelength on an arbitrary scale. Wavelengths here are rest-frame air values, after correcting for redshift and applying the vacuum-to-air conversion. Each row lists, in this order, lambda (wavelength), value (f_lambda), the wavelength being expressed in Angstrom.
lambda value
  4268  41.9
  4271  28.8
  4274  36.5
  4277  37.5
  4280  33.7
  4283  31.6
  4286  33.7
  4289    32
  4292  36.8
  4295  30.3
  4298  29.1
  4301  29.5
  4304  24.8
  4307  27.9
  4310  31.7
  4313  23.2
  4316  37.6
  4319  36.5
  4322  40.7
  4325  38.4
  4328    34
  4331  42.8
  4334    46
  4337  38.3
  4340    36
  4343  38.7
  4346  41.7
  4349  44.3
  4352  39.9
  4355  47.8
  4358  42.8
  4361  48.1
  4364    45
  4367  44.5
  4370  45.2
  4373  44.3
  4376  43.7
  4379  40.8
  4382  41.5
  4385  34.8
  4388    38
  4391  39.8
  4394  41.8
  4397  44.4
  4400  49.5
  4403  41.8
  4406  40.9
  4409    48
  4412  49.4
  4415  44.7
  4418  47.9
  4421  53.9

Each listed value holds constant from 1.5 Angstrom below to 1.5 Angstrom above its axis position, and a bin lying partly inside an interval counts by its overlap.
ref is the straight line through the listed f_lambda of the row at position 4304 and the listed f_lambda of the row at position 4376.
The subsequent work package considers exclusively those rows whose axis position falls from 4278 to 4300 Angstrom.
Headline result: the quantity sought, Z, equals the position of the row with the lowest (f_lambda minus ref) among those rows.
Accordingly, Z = 4298 Angstrom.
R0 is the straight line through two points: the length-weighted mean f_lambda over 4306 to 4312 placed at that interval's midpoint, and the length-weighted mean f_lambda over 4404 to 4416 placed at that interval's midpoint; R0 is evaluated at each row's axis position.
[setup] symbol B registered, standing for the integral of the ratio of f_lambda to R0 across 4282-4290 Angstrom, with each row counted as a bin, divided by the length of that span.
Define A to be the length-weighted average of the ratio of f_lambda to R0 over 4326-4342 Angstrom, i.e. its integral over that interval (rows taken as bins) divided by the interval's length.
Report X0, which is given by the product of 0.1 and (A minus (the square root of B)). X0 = 0.005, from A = 1.18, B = 1.26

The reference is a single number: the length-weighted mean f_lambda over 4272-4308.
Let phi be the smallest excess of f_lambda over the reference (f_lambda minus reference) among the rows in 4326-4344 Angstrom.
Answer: 2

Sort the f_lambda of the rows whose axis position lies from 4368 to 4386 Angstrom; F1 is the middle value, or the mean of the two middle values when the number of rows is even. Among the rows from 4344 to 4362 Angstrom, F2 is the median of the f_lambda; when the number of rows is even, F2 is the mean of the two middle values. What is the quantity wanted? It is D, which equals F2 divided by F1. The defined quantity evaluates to 1.0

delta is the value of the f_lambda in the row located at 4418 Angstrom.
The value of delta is 47.9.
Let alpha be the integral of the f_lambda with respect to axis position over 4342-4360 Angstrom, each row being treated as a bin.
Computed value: 770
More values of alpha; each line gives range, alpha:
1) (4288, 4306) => 545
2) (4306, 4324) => 598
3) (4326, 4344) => 707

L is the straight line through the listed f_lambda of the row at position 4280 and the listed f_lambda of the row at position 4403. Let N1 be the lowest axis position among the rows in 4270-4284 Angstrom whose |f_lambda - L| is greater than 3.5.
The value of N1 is 4271 Angstrom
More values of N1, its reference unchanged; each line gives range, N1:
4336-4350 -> 4346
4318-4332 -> 4322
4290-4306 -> 4295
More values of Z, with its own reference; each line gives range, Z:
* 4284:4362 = 4313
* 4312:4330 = 4313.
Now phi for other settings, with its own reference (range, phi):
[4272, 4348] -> -9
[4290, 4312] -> -7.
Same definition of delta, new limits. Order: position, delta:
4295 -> 30.3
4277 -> 37.5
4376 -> 43.7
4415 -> 44.7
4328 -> 34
